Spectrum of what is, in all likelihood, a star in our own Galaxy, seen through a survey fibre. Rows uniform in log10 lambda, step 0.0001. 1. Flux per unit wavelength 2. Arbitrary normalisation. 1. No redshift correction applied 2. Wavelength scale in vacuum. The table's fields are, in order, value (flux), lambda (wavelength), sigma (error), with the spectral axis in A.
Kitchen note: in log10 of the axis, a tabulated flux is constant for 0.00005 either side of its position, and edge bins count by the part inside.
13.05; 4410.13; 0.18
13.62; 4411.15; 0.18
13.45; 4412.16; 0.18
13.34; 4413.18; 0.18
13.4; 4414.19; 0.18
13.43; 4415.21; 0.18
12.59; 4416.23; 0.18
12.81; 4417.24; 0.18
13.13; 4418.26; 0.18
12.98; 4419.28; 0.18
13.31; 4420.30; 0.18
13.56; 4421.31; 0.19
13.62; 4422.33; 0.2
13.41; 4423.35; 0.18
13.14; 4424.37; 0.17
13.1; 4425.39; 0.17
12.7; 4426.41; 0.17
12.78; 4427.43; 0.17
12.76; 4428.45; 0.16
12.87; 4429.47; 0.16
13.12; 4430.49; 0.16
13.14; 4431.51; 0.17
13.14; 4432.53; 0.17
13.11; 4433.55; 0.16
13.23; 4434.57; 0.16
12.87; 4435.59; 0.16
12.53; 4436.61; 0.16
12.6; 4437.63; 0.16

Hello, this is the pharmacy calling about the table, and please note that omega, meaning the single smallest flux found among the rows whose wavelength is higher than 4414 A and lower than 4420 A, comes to 12.59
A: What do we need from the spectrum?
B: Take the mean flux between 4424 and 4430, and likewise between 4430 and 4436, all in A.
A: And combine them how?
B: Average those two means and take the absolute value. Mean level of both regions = 13.0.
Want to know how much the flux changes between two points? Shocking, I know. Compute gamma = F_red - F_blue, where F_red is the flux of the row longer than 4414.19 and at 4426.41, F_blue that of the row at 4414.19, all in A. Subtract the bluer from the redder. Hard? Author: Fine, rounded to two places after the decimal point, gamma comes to -0.70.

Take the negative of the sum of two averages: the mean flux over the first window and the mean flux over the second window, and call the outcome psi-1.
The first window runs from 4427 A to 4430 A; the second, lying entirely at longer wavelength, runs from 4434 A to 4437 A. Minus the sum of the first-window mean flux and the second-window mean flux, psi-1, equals -25.7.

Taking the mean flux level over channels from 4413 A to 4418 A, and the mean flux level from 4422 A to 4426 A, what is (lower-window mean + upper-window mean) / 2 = 13.2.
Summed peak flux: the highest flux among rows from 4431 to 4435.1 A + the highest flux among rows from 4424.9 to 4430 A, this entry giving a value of 26.3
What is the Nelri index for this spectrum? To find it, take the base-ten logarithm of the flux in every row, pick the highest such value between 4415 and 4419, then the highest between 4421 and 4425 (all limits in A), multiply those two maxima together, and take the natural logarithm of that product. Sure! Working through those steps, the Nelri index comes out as 0.246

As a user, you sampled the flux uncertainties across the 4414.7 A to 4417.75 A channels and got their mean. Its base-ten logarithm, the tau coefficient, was -0.74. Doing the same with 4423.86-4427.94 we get -0.77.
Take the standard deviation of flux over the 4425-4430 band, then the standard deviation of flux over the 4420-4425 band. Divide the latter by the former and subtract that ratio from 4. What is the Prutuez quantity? 2.8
